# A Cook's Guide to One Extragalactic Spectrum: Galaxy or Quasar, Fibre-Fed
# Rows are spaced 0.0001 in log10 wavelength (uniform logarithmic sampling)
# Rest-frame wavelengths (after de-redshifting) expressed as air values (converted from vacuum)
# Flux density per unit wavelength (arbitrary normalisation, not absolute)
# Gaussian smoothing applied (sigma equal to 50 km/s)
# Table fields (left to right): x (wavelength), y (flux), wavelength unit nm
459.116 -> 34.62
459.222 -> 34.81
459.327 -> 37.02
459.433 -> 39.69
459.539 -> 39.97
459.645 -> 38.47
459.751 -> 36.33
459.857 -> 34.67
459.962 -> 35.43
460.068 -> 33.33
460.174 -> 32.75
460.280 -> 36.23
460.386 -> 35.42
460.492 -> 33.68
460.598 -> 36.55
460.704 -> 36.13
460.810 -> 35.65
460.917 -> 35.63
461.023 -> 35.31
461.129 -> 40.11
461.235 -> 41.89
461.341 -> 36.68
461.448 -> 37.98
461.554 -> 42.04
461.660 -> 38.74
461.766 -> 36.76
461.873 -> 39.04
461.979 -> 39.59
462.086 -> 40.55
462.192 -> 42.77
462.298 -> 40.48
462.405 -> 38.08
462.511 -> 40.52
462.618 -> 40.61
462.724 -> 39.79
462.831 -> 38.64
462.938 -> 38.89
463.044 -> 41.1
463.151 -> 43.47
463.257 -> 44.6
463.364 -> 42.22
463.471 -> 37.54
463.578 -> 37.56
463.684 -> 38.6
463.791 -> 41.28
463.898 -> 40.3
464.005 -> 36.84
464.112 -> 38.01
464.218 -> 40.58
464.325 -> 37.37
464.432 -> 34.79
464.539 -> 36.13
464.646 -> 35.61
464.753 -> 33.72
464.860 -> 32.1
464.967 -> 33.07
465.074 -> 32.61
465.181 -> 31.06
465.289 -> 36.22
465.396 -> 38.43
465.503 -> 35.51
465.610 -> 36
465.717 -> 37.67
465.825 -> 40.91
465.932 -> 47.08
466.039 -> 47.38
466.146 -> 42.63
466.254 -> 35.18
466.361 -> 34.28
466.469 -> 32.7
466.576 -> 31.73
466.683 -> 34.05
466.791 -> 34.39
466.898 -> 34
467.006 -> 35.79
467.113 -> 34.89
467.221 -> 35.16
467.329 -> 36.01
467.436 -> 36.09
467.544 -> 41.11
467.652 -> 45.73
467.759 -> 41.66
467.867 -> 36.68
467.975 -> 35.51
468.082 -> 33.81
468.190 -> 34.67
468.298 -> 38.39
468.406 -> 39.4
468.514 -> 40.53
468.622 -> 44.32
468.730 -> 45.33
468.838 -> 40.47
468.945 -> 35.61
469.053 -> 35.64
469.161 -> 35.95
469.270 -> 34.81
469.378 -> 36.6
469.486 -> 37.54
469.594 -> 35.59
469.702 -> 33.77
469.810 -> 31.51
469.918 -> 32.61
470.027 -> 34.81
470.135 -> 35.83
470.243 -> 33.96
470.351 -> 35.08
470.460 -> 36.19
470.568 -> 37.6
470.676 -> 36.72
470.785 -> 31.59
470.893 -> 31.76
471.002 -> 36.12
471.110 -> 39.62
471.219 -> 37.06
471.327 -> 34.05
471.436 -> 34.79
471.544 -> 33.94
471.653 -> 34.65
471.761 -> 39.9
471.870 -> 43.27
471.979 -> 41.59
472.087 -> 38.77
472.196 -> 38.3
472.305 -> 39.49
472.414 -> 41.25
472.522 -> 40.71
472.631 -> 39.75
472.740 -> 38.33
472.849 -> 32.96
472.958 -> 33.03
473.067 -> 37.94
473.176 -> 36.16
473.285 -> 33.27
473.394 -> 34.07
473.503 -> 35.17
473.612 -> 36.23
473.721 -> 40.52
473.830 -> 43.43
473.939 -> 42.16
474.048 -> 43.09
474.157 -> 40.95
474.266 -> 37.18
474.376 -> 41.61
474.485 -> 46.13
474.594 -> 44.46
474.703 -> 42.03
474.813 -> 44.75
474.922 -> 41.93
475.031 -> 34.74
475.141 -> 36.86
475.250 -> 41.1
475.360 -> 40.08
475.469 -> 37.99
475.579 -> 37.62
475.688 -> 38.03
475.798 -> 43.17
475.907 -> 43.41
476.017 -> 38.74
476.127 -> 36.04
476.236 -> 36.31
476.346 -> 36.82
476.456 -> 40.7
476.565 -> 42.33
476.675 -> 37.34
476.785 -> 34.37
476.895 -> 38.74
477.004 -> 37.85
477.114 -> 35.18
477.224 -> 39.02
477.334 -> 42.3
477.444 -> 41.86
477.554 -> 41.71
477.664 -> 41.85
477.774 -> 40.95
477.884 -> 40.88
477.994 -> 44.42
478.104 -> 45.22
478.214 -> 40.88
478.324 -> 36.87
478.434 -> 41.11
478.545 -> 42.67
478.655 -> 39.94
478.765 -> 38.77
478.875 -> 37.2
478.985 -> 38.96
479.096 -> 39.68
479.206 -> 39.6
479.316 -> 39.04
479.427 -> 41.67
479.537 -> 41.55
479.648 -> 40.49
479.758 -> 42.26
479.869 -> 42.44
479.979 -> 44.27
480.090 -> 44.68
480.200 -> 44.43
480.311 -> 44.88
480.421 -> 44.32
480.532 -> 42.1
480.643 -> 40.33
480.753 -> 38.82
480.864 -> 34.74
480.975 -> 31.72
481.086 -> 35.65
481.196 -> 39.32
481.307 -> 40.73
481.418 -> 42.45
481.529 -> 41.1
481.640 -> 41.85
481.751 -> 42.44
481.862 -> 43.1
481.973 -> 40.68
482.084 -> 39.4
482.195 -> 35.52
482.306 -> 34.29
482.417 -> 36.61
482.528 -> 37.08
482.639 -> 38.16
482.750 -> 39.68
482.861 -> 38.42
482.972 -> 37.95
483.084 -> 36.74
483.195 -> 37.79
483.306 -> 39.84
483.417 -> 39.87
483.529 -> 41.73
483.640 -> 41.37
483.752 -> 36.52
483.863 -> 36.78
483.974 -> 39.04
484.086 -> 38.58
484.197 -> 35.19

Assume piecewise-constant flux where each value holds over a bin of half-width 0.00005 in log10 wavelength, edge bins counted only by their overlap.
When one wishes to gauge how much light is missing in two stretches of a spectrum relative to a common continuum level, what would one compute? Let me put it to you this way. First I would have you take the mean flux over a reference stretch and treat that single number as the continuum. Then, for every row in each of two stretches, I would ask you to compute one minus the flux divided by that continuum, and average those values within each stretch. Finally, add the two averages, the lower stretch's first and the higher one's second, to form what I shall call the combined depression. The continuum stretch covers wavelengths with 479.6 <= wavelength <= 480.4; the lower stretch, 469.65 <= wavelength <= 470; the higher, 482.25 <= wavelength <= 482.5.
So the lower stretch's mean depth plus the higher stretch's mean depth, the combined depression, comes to 0.43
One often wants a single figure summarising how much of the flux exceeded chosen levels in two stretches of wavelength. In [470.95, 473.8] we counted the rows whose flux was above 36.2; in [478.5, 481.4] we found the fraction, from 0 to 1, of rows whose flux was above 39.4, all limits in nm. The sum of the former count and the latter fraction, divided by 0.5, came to 31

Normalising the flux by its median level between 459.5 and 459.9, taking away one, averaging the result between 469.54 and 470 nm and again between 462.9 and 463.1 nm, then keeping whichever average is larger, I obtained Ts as 0.07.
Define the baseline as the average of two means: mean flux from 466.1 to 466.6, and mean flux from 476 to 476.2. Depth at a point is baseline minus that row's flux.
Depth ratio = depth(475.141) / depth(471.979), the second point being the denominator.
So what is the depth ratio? 0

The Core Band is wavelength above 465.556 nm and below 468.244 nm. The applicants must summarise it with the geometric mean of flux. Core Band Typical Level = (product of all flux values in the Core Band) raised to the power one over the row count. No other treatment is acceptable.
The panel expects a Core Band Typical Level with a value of 37.2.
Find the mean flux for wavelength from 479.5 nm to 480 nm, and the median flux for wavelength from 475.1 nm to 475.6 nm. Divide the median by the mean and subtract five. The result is -4.10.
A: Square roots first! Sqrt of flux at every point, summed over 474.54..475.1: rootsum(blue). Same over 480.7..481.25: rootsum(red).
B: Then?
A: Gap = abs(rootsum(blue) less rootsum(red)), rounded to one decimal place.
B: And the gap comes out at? 2.2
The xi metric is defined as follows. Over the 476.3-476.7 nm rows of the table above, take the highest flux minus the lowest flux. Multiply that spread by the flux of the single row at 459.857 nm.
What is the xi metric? 191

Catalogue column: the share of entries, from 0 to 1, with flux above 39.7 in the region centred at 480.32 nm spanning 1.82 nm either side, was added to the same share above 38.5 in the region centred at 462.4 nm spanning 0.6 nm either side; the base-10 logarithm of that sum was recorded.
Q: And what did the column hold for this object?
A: 0.19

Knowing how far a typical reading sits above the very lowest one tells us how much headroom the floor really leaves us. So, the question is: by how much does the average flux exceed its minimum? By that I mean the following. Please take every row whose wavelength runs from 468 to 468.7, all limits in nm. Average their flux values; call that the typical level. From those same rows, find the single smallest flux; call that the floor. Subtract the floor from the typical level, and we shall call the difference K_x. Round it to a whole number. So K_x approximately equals 5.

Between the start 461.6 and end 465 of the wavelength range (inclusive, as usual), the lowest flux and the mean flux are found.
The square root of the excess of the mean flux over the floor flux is 2.6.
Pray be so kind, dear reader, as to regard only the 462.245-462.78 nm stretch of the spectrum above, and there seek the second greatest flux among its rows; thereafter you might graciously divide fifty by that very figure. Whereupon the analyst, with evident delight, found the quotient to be 1.23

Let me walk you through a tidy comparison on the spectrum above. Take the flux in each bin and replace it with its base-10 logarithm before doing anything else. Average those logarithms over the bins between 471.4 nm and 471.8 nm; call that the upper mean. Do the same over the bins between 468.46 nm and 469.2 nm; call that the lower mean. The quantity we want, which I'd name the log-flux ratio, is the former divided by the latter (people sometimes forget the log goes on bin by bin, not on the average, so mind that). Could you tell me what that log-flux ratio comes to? 0.97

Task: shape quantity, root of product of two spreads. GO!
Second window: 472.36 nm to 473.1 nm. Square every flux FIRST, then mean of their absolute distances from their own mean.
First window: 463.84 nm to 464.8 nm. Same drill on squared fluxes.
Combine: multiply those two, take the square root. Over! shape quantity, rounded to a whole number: 162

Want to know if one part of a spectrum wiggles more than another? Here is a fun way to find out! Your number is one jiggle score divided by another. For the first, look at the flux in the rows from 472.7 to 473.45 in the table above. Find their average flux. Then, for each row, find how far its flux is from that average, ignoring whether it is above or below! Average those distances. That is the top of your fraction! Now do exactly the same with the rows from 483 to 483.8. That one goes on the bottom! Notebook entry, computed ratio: 1.12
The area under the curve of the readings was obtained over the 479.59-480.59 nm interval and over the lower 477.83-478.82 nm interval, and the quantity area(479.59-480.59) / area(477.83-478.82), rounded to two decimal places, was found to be 1.06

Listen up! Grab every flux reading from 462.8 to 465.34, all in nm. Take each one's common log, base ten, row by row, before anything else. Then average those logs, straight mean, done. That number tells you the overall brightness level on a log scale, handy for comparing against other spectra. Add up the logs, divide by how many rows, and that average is 1.57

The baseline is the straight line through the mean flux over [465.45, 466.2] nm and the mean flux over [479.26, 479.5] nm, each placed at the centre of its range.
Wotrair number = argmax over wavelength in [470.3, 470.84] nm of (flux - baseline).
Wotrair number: 470.568 nm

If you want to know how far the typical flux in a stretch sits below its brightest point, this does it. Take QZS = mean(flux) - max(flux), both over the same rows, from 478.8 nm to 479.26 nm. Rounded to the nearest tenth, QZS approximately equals -0.8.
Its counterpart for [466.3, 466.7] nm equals -1.1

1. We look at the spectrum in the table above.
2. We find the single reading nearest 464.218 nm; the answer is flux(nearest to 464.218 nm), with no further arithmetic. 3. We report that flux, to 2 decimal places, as 40.58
